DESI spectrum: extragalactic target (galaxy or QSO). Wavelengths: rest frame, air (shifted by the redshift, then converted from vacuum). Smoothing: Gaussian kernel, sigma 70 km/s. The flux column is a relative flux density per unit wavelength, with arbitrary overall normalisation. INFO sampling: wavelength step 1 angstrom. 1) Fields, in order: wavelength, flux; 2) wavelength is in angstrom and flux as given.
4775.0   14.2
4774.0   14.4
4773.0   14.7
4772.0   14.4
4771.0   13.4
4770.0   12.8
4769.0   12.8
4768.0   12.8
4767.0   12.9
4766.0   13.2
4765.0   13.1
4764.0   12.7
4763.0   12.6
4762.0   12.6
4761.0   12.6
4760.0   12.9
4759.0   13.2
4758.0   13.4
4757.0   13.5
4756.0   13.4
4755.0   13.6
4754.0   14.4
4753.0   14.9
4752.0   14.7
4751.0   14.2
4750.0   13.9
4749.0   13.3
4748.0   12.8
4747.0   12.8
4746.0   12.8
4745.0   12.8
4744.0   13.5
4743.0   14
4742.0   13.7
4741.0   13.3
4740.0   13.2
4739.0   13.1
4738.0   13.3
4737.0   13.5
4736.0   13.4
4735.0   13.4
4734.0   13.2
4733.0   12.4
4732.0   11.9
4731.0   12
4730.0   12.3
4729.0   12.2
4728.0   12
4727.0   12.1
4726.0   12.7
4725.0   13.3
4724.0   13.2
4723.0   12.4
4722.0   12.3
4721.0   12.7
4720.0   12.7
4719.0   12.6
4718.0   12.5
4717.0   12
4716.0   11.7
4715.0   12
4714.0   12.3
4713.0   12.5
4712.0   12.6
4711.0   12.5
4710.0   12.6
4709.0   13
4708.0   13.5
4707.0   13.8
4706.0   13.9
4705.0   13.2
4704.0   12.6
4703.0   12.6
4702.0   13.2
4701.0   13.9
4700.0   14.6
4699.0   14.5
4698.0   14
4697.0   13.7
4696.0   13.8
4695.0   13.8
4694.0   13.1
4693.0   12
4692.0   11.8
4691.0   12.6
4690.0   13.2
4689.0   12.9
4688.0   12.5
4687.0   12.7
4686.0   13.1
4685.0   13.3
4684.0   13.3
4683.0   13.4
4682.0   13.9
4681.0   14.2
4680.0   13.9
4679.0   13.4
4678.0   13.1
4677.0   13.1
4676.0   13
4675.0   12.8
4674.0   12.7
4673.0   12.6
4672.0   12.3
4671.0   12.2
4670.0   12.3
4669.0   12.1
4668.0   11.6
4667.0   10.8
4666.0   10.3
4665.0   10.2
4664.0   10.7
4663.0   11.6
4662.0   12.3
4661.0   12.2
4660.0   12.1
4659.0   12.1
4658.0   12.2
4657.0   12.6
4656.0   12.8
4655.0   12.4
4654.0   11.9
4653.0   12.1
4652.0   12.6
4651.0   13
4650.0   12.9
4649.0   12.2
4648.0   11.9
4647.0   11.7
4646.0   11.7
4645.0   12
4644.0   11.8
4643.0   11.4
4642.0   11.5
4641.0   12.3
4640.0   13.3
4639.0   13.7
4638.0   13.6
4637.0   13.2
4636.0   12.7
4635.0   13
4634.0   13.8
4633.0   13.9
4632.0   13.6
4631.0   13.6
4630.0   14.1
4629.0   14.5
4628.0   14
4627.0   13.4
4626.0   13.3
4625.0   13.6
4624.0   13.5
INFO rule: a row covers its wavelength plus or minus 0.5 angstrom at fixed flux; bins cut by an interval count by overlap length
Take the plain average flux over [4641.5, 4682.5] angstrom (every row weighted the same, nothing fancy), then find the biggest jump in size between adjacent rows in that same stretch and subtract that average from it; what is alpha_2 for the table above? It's -11.3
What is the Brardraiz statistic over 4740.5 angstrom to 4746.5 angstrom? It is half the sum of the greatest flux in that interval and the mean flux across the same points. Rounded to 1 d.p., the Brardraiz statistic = 13.7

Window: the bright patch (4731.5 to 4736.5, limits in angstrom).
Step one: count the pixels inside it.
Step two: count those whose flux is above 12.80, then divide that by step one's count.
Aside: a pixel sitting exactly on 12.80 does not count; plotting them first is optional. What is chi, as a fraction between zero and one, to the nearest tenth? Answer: 0.6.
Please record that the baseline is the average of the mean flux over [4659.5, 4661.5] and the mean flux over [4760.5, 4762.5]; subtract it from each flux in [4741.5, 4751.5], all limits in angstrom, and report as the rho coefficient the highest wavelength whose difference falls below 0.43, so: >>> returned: 4748.0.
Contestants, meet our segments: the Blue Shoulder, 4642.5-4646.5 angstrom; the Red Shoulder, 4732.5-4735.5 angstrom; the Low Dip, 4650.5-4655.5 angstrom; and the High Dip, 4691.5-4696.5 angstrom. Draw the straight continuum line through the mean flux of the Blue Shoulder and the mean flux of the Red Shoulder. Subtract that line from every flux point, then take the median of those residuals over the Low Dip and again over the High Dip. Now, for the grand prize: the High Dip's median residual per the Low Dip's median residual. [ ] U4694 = 1.3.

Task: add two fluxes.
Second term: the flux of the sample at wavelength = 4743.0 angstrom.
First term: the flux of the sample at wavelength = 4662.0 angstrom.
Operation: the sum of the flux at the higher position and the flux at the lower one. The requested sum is 26.3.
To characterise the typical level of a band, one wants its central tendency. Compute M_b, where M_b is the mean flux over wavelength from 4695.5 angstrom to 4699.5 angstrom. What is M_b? 14.0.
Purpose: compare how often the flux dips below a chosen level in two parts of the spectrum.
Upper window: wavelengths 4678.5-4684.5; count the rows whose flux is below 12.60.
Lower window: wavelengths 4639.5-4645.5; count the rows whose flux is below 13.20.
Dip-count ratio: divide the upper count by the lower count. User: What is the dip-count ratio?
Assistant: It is 0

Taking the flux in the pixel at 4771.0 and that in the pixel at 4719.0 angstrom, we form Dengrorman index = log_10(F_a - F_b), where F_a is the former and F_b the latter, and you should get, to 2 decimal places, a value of -0.10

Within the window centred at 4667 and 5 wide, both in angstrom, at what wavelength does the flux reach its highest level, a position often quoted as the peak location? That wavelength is 4669.0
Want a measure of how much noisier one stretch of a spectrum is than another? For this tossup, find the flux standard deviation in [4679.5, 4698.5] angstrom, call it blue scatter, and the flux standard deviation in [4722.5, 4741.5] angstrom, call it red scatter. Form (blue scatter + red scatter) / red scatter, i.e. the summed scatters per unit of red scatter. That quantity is 2.17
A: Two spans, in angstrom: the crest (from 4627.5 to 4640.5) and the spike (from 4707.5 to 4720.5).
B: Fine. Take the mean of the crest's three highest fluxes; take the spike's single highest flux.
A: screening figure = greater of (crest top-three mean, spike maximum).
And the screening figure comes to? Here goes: 14.2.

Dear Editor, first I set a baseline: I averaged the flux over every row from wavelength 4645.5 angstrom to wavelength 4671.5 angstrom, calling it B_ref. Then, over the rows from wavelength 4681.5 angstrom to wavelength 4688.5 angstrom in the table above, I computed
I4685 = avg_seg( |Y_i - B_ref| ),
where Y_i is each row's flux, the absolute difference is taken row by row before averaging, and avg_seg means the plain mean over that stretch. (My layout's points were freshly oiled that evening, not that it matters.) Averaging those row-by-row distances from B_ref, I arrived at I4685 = 1.2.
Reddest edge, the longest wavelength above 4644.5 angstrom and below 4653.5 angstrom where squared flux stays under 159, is 4653.0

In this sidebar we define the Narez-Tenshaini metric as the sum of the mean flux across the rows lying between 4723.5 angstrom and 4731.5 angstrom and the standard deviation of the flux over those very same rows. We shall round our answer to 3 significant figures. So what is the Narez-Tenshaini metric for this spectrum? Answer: 13.0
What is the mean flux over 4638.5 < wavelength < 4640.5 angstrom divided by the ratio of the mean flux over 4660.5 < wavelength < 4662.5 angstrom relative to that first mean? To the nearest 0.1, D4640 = 14.9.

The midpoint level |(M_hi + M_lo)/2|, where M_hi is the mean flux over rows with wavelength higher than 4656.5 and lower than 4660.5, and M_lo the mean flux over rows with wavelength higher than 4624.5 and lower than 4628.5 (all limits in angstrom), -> 12.9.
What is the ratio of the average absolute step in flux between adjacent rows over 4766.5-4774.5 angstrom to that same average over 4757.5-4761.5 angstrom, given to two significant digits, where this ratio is 1.2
